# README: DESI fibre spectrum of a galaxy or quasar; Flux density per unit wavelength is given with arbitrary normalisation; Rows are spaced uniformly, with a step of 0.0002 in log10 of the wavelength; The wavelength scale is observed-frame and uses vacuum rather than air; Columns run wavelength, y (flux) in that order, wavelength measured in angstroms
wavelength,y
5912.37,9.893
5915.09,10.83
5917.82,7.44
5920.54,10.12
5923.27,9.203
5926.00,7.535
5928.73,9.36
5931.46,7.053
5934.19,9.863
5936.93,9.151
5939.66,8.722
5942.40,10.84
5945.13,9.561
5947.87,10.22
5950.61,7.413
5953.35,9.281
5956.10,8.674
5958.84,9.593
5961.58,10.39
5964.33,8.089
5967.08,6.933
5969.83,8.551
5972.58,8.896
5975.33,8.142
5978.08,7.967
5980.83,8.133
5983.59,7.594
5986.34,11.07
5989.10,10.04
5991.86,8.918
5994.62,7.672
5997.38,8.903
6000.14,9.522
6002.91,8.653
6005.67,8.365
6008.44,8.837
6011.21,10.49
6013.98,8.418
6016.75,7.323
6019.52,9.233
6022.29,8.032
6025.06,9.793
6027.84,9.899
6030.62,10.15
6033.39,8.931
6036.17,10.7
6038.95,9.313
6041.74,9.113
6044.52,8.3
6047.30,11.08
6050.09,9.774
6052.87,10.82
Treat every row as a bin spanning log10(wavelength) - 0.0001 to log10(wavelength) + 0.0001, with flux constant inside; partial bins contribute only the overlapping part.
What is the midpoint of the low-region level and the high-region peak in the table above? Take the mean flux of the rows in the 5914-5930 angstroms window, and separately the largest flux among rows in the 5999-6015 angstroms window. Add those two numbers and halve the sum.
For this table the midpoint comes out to 9.8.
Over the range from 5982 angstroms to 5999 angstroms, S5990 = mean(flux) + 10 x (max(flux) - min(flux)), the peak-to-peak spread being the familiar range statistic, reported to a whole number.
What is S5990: 44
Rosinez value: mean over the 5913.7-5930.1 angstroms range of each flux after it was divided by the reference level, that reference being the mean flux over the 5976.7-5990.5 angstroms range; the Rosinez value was 1.01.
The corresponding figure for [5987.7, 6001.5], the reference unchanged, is 1.01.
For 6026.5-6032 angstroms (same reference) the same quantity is 1.12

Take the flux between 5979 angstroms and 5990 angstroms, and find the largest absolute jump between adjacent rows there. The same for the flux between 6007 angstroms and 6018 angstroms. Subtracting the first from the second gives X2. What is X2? -1.4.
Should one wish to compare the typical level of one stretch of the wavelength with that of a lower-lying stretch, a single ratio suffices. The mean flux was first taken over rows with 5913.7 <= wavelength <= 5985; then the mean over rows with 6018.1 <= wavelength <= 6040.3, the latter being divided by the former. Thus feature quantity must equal 1.08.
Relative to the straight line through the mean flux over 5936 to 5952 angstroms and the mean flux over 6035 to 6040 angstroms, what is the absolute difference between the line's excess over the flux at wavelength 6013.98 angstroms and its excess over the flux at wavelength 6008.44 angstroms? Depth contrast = 0.46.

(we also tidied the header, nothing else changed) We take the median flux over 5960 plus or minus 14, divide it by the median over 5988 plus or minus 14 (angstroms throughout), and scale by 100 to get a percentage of 103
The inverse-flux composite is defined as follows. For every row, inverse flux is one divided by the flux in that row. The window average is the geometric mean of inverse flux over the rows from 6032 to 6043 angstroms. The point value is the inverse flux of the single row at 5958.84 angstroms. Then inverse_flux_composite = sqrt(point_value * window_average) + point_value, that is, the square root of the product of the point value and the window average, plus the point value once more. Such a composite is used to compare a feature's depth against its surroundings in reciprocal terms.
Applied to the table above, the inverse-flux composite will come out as 0.209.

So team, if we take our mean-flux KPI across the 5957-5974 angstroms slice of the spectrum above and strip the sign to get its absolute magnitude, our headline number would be 8.7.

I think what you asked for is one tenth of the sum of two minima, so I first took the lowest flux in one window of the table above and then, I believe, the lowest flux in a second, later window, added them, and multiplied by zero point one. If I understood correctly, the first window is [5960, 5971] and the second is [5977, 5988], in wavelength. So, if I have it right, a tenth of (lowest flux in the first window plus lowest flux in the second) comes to 1.45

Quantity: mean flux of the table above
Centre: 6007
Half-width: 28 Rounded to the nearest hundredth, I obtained 9.00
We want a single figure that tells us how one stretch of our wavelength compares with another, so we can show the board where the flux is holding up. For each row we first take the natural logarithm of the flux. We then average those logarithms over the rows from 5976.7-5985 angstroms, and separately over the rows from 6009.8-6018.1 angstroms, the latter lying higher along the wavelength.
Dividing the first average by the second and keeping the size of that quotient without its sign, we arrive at 0.96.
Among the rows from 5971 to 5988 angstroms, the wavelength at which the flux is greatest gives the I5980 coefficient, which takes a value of 5986.34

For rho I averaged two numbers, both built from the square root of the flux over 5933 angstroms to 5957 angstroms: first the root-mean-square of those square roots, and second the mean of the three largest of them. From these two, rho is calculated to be 3.13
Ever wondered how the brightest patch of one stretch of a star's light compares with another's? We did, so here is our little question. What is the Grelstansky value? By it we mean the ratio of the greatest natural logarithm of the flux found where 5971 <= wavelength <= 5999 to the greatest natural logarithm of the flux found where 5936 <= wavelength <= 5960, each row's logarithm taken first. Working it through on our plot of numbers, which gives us 1.009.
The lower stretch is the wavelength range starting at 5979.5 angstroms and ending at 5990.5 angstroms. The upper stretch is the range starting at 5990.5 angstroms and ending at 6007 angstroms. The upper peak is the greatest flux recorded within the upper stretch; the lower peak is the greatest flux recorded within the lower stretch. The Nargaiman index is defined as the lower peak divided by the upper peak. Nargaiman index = 1.16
